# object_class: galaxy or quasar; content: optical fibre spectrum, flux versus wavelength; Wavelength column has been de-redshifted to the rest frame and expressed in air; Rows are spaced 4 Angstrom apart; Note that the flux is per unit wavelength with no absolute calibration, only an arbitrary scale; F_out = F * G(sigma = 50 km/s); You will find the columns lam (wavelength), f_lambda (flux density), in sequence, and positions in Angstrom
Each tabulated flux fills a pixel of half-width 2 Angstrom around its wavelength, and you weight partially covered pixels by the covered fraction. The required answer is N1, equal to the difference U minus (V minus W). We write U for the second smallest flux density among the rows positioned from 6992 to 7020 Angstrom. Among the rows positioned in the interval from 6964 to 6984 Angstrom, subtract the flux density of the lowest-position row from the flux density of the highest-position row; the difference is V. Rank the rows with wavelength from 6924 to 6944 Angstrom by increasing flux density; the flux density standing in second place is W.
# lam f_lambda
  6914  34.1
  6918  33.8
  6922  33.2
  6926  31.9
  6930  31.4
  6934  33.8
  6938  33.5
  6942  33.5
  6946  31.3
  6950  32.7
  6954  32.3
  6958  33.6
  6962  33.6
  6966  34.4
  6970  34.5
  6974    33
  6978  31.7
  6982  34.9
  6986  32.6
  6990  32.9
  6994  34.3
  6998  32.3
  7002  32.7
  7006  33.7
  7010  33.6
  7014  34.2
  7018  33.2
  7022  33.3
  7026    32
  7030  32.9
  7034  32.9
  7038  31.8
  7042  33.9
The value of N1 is 64.1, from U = 32.7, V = 0.5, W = 31.9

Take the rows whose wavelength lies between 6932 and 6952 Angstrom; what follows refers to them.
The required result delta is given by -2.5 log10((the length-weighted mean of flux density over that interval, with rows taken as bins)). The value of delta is -3.79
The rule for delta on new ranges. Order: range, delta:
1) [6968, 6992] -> -3.81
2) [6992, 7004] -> -3.80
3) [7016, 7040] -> -3.79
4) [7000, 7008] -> -3.80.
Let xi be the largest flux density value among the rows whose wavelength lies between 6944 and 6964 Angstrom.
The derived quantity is 33.6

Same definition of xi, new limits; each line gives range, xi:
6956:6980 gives 34.5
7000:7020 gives 34.2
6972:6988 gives 34.9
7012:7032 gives 34.2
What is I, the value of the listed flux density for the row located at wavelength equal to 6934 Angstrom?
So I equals 33.8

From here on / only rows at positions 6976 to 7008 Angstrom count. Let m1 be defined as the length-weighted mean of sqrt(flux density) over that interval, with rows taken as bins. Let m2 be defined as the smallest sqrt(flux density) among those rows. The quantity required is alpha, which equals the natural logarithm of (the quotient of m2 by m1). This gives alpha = -0.0221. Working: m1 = 5.76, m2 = 5.63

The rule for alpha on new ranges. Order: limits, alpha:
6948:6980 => -0.0234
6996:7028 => -0.0172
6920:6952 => -0.0212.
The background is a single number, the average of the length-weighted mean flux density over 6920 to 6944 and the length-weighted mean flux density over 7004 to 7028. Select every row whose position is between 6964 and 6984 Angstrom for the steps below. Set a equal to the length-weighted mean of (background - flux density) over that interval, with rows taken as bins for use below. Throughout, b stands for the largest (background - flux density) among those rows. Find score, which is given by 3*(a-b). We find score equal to -6.0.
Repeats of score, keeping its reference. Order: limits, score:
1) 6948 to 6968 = -3.1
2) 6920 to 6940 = -4.1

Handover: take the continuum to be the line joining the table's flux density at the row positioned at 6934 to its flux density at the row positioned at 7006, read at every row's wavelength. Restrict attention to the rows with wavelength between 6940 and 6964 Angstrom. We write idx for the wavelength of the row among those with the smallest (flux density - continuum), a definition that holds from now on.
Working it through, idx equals 6946 Angstrom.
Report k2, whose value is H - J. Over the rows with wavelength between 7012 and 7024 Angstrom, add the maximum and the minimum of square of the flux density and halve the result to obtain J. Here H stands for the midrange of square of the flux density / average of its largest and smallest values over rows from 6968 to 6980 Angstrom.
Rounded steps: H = 1098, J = 1136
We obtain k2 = -38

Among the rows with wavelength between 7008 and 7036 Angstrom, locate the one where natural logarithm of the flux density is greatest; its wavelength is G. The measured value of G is 7014 Angstrom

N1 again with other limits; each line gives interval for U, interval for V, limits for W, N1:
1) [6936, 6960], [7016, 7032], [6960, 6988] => 65.2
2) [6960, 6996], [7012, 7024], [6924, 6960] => 64.9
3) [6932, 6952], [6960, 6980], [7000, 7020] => 67.8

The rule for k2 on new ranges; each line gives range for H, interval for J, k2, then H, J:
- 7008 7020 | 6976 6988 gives 24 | 1136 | 1111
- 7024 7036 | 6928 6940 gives -11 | 1053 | 1064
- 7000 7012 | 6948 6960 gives 16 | 1102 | 1086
